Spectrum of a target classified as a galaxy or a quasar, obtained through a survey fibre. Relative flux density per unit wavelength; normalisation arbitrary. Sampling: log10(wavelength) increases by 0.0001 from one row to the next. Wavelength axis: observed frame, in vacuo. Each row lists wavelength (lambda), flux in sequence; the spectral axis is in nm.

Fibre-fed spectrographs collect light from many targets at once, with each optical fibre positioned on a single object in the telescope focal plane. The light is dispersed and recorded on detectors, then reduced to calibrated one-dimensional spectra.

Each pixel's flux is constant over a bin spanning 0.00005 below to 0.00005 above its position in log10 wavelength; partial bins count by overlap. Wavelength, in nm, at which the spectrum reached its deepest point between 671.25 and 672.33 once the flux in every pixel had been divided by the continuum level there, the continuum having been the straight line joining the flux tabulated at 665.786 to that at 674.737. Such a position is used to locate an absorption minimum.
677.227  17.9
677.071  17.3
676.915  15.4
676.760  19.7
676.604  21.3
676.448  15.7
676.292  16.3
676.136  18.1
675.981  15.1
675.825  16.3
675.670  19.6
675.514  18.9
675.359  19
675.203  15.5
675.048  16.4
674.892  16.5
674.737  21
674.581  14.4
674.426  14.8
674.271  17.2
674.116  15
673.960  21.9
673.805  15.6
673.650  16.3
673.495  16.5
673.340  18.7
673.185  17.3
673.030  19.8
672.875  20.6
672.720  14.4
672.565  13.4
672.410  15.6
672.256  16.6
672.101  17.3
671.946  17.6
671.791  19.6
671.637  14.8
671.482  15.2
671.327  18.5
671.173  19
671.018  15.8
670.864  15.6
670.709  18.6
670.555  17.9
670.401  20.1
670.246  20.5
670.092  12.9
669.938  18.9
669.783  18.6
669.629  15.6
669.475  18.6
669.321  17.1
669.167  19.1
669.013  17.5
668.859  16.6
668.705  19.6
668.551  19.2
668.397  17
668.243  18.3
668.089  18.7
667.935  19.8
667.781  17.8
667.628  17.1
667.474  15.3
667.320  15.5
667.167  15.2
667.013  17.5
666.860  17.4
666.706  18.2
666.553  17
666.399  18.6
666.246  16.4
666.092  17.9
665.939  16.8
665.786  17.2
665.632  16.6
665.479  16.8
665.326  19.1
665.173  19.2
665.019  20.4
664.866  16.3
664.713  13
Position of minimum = 671.637 nm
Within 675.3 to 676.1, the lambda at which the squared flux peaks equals 675.670 nm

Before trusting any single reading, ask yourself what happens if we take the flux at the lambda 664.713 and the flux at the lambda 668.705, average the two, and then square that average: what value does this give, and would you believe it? 266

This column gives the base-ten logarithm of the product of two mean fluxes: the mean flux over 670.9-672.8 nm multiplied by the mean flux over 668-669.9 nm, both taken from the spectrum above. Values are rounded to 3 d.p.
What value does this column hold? 2.472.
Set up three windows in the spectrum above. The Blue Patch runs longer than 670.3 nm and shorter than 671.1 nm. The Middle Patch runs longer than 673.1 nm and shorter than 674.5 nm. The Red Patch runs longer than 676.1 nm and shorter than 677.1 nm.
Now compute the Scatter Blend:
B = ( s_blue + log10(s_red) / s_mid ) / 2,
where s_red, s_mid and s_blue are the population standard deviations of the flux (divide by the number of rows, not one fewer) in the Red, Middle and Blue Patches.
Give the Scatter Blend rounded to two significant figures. 0.93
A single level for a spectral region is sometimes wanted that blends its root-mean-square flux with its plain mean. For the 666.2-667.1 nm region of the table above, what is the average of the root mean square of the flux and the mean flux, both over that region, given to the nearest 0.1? 17.5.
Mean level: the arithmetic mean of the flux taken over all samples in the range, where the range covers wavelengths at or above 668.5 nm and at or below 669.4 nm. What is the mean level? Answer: 18.2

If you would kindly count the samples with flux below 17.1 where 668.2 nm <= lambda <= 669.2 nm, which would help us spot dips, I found 2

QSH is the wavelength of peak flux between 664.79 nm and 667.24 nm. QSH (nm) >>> 665.019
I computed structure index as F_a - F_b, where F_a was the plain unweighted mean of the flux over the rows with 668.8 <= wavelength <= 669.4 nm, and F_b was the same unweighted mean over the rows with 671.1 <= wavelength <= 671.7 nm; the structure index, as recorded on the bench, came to 0.7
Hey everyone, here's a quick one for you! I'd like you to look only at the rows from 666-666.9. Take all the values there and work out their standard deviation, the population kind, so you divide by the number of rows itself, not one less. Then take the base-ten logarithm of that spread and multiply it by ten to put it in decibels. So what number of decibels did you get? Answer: -1.3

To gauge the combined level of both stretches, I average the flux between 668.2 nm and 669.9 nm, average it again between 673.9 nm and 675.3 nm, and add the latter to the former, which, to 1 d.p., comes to 34.9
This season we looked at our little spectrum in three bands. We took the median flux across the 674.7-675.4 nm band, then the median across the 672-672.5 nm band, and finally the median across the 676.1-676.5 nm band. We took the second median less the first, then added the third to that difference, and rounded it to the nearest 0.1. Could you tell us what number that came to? 16.4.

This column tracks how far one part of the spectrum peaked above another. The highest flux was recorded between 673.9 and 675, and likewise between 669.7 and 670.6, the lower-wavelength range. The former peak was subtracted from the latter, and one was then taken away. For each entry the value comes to -2.4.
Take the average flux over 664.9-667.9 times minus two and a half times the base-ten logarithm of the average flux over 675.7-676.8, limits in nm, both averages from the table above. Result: -54.0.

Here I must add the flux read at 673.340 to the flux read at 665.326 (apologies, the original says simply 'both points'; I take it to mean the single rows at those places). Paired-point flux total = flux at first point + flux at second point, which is 37.8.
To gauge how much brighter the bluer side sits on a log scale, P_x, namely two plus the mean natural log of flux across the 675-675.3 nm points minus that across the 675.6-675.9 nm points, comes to 1.89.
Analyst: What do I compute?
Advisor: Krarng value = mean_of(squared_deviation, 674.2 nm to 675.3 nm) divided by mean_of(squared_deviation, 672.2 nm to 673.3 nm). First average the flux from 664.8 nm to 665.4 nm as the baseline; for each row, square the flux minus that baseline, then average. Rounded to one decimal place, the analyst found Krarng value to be 0.9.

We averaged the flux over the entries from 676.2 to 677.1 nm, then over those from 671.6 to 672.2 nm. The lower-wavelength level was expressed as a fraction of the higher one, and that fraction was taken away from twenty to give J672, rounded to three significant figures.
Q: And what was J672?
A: 19.0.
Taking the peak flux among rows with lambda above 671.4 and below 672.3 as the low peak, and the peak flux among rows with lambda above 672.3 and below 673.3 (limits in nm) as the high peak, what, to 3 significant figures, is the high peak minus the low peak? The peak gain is 1.00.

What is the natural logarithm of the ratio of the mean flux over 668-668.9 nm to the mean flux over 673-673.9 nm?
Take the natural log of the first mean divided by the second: 0.05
